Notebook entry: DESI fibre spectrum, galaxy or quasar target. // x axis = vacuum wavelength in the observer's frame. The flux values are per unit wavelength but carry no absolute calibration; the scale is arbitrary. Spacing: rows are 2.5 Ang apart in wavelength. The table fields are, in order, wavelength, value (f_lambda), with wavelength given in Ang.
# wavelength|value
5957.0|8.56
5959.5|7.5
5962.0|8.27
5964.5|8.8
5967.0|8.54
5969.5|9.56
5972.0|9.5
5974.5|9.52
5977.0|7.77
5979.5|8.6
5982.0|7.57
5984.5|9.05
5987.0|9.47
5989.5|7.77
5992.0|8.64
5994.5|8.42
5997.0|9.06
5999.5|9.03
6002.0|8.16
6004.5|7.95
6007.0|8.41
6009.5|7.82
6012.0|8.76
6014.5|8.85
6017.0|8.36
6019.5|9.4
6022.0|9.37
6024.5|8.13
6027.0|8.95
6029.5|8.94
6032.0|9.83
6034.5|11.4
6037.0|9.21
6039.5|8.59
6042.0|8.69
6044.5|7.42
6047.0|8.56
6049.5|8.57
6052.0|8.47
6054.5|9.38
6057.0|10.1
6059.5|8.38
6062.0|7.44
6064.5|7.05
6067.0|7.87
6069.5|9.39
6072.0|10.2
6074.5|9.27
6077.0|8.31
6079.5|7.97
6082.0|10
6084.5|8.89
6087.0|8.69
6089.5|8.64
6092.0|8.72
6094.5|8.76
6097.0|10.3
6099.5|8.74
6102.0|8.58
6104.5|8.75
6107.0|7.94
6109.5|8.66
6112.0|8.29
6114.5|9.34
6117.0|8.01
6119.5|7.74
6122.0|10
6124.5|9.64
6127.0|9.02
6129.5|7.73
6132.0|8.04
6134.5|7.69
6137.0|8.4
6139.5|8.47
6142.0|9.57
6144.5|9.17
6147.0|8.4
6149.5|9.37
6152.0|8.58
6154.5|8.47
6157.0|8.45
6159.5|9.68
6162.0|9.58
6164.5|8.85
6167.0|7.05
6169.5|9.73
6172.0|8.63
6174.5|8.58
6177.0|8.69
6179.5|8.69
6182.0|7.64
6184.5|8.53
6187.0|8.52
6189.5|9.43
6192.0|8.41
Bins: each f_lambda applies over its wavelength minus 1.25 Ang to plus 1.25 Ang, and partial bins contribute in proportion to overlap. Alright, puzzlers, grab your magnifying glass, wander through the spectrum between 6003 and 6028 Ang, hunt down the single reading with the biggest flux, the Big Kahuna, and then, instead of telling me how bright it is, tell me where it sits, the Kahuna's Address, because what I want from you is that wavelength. 6019.5 Ang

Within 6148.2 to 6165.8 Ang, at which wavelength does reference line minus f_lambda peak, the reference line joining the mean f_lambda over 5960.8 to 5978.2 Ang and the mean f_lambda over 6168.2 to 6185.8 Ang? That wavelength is 6157.0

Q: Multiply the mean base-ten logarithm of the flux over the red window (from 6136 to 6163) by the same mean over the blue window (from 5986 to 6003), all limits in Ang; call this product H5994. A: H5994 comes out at 0.889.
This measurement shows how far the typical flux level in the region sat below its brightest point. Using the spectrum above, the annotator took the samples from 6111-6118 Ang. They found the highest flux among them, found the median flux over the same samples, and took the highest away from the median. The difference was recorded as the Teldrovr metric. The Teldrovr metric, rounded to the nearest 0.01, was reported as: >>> -1.05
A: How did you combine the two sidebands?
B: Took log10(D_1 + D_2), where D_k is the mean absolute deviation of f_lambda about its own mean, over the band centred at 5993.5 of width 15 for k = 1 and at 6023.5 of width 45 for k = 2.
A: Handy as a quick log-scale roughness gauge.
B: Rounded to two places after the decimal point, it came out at 0.03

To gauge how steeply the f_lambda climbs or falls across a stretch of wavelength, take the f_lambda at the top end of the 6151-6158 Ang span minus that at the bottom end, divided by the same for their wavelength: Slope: -0.026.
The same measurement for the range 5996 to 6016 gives -0.012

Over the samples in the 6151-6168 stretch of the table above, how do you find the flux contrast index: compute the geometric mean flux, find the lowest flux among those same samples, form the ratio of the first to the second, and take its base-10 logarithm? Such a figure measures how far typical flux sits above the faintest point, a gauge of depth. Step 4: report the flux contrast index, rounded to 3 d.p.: 0.088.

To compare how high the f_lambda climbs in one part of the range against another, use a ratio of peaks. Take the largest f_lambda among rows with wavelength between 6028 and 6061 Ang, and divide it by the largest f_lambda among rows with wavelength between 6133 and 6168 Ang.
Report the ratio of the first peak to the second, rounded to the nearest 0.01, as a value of 1.18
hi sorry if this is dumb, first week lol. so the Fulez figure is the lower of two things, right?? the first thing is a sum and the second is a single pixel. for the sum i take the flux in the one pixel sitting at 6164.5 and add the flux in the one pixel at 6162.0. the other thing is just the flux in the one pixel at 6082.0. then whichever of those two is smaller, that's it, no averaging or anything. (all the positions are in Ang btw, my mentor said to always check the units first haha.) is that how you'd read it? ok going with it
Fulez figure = 10.0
